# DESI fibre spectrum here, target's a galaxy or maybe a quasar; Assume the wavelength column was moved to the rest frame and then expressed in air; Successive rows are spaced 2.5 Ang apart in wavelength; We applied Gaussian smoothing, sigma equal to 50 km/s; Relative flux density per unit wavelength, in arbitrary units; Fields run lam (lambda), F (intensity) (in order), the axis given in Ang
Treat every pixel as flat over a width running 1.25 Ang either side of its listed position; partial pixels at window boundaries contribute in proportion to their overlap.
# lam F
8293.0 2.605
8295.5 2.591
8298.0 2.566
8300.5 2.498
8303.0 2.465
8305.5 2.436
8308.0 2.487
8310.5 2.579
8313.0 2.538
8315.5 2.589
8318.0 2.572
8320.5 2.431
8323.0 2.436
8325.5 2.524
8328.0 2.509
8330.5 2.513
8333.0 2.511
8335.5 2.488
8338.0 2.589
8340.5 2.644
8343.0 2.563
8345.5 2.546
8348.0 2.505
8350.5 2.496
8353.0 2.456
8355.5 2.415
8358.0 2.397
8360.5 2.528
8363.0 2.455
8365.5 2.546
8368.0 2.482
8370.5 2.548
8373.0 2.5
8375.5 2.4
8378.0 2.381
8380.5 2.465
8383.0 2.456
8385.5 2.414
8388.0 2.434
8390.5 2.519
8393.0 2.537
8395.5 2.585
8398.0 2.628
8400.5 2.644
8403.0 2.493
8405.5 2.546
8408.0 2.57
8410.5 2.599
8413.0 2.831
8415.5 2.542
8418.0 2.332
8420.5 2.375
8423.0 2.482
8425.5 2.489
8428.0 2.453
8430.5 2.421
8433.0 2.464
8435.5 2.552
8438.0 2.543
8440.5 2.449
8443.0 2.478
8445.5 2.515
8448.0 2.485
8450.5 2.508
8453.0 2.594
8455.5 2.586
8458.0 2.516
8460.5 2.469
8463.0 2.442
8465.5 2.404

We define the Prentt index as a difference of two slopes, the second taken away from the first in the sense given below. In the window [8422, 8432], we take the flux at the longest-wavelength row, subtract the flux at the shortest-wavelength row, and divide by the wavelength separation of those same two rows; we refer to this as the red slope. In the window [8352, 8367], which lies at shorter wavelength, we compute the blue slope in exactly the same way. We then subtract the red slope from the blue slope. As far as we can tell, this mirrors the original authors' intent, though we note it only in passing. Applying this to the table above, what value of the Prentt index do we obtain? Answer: 0.015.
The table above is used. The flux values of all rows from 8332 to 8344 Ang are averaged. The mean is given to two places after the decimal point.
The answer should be 2.56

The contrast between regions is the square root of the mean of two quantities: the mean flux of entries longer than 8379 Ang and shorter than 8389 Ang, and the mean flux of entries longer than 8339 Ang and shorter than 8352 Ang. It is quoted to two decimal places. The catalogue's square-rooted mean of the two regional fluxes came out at 1.58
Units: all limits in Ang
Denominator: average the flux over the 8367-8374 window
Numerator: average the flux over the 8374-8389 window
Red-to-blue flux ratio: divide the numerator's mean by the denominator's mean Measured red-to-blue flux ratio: 0.97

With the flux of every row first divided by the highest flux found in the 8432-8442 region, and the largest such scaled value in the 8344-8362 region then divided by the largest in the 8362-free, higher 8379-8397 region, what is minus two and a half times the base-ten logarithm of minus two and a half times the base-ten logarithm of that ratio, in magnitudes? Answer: 4.5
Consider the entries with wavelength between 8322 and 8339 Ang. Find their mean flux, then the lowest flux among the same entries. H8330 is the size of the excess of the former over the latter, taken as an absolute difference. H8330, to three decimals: 0.074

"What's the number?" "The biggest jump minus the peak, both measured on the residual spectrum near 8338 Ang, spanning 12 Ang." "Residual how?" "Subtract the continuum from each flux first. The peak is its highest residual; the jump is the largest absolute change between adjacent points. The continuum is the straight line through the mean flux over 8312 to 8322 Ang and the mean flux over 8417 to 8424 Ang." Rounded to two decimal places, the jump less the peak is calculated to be -0.04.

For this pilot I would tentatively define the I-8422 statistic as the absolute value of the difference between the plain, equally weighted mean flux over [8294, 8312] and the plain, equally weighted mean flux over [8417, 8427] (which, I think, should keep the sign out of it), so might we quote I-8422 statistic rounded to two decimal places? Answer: 0.10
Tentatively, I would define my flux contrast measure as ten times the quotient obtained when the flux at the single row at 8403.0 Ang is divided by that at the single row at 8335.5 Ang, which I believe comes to 10.0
